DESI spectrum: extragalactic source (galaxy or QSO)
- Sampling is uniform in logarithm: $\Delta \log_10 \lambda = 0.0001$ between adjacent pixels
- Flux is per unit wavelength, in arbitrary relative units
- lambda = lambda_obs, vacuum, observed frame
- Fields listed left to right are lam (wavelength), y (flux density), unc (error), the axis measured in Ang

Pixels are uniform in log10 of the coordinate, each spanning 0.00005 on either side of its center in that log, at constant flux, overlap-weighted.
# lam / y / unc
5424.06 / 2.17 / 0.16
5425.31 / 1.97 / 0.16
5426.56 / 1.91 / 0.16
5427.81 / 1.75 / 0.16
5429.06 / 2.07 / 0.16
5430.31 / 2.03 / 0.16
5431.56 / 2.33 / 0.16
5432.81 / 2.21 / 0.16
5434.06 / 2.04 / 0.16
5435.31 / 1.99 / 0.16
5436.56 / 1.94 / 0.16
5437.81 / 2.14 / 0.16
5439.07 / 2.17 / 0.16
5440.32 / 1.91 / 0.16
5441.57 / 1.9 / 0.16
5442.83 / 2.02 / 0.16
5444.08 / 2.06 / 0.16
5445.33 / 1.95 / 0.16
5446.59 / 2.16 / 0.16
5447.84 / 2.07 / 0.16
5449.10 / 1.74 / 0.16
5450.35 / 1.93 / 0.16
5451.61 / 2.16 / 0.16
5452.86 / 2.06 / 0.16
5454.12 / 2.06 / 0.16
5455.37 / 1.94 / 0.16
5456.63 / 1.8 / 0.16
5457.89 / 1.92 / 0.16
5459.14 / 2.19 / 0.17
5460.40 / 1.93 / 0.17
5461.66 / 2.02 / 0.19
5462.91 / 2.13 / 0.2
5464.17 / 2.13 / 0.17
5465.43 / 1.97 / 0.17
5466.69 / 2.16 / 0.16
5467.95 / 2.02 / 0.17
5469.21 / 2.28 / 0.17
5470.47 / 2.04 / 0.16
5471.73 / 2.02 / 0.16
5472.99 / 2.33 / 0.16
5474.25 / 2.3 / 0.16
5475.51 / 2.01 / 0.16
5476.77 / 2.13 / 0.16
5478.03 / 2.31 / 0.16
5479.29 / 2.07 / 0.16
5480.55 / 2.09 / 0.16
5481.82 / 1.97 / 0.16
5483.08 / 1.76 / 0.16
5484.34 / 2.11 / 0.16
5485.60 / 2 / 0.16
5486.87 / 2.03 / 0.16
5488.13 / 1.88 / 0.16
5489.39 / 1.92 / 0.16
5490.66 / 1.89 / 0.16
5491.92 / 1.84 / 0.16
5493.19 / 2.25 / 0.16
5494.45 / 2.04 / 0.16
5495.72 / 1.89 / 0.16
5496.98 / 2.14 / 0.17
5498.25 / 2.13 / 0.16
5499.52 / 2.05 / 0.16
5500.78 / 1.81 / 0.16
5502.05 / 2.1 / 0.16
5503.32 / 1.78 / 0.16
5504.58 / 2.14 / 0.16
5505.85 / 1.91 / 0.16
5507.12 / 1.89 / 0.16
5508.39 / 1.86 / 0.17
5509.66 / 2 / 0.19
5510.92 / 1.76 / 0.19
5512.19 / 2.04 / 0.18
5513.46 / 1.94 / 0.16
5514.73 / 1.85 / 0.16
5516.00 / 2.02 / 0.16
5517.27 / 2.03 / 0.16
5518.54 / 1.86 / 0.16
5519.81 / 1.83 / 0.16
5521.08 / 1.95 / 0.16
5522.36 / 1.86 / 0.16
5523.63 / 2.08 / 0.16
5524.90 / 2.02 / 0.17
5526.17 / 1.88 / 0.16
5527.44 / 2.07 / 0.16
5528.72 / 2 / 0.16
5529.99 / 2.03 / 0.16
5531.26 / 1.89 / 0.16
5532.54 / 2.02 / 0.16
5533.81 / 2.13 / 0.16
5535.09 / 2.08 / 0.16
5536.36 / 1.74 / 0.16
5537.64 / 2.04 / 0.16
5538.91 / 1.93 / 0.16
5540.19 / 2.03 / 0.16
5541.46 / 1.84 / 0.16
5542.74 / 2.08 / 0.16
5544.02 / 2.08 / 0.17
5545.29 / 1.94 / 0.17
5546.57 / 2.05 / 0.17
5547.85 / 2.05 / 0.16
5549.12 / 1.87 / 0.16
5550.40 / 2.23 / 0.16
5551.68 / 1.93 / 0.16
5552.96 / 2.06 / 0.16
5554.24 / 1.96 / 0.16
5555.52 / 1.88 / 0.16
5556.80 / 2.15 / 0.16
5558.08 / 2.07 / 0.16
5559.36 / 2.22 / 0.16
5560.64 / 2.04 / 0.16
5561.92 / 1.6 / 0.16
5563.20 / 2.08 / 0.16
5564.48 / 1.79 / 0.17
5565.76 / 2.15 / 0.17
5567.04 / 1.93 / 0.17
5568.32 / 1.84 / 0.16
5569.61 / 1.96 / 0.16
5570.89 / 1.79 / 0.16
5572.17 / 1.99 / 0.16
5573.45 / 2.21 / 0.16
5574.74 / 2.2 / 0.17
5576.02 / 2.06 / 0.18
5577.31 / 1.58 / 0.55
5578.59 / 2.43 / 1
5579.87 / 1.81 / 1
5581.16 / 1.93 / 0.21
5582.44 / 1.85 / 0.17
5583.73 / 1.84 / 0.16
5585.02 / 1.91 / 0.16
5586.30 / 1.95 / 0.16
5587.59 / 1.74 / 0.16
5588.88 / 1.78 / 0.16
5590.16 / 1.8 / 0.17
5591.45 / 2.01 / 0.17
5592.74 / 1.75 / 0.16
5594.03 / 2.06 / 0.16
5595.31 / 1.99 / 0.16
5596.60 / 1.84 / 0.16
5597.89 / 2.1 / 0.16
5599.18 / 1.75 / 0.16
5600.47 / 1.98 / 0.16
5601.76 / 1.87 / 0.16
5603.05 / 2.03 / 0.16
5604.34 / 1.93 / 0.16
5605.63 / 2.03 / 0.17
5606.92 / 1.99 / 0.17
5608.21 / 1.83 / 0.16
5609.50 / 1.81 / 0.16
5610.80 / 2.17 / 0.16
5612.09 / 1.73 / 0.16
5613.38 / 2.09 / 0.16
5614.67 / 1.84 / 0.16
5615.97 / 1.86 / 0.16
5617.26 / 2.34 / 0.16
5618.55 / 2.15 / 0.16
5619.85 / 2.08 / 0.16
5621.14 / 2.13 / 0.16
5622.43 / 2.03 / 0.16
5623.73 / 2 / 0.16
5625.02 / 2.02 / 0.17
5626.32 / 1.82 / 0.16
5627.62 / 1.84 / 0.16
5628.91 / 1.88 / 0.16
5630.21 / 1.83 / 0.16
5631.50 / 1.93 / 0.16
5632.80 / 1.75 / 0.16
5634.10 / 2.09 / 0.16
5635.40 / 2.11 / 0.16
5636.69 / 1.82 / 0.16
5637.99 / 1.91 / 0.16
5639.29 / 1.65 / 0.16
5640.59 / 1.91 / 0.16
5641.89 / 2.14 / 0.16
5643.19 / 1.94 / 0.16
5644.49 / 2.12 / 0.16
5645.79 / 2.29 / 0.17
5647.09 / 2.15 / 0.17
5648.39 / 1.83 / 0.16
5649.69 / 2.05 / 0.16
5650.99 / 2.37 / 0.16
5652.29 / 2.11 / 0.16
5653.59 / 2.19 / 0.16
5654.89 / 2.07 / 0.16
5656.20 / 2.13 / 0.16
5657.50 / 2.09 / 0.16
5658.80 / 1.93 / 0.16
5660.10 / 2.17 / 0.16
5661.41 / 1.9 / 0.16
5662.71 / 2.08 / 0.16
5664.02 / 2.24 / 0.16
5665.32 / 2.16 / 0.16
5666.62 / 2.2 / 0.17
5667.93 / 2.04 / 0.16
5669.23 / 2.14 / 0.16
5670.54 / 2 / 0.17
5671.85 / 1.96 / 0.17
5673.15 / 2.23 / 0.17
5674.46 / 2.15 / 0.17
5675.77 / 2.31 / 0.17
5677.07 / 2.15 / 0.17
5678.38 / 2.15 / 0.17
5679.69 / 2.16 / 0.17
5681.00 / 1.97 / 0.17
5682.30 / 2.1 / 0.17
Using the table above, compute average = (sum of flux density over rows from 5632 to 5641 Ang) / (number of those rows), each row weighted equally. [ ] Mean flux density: 1.89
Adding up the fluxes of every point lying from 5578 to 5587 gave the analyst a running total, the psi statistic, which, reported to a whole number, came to 14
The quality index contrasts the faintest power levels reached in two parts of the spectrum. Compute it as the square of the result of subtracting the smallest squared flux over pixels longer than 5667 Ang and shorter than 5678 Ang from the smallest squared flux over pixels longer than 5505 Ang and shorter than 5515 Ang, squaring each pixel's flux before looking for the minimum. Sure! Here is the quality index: 0.55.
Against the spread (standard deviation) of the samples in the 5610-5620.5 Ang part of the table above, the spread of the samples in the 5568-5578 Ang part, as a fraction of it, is 1.05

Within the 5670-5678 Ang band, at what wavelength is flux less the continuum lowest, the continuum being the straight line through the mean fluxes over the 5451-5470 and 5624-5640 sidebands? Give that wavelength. 5671.85 Ang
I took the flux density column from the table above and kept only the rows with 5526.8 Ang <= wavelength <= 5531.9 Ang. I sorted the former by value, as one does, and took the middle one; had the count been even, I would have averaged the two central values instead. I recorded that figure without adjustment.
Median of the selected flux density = 2.015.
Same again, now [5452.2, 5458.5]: 1.940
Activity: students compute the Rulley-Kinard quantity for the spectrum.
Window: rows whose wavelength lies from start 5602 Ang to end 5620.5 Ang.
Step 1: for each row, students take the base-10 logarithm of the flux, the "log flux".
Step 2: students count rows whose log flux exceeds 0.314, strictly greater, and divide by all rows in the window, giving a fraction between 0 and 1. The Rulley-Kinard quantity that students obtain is 0.36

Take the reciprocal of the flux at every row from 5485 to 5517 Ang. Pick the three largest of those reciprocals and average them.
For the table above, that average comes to 0.56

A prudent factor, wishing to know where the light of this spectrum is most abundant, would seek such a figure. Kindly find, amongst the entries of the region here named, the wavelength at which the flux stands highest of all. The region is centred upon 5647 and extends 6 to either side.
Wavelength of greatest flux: 5650.99 Ang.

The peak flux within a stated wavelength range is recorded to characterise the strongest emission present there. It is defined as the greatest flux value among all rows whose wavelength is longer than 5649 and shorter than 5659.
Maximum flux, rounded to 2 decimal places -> 2.37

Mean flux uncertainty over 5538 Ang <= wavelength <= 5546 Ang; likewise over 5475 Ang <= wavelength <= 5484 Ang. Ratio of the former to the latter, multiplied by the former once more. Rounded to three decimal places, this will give 0.167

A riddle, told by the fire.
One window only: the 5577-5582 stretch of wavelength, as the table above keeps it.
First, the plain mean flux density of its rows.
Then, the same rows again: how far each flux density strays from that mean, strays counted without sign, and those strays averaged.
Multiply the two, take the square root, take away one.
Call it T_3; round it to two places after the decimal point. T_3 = -0.31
